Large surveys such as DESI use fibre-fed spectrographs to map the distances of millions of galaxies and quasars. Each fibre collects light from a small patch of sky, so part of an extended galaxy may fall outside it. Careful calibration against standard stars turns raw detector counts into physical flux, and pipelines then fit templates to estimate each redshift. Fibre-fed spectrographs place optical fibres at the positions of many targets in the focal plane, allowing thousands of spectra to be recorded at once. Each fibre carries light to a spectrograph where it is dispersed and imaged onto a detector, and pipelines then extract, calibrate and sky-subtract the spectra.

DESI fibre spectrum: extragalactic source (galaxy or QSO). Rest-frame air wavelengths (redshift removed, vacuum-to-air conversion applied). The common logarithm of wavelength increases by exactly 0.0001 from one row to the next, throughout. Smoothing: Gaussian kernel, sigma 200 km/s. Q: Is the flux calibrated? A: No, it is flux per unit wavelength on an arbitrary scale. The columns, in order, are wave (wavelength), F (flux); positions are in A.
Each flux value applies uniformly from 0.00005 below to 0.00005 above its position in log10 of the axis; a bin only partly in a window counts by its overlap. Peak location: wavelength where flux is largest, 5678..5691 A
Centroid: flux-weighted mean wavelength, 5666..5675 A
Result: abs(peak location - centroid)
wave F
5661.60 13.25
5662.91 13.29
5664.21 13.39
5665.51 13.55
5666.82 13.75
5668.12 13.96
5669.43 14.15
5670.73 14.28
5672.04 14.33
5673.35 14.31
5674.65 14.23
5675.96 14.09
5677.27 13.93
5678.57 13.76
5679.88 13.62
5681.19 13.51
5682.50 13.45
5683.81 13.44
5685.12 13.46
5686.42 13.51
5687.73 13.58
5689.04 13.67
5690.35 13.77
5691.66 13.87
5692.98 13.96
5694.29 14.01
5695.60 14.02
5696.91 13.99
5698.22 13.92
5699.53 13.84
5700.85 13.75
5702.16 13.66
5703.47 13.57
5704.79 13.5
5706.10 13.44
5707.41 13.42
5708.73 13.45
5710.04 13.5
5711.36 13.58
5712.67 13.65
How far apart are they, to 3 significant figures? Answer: 19.6 A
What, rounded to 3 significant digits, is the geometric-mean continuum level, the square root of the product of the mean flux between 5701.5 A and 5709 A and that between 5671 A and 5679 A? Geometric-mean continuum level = 13.8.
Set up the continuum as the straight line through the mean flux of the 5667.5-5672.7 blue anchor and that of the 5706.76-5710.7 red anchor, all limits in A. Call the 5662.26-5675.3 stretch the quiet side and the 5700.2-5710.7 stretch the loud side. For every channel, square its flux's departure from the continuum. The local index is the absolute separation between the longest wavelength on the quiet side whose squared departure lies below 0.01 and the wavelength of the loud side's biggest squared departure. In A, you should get 31.4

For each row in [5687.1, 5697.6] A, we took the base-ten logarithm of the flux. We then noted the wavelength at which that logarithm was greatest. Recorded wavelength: 5695.60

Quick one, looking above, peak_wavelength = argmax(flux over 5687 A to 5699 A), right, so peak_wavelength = 5695.60 A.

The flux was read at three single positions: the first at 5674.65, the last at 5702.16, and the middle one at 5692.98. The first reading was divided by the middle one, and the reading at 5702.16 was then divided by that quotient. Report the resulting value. 13.4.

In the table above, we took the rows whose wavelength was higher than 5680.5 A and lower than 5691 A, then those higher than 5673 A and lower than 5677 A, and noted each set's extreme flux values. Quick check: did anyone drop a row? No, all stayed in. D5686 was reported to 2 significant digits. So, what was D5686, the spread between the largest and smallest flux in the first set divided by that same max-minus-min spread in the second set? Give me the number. 1.5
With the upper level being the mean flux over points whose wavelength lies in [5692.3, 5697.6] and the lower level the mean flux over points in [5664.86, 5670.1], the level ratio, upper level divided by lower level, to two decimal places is 1.01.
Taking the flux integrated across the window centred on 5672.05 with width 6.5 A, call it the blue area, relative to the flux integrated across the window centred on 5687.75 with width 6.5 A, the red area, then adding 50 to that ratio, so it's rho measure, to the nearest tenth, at 51.0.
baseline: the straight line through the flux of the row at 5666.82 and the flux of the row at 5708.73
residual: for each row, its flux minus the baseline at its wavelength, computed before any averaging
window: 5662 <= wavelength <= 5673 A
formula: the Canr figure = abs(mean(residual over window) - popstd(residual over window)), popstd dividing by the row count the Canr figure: 0.307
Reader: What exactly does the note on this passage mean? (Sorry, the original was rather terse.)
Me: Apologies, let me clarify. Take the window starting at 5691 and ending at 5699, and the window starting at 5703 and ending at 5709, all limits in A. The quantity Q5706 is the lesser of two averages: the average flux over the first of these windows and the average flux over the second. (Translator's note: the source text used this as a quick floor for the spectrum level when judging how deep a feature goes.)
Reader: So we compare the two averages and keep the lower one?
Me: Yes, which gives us 13.5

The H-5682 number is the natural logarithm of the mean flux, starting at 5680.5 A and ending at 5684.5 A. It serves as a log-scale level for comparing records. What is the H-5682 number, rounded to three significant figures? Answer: 2.60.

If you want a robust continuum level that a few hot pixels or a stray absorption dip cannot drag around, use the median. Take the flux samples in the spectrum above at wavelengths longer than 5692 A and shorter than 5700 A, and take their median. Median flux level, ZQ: 14.0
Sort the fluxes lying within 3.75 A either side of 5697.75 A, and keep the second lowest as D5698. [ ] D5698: 13.84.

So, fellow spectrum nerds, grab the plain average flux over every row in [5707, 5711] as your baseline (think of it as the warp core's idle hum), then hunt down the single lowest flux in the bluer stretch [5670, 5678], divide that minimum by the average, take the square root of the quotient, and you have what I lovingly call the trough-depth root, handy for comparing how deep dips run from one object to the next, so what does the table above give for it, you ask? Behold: 1.02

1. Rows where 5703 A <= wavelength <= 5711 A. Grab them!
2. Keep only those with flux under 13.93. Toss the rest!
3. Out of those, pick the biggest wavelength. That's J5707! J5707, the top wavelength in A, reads 5710.04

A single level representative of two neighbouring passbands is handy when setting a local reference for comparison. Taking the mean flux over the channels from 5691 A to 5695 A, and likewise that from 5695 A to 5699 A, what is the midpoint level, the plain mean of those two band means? 14.0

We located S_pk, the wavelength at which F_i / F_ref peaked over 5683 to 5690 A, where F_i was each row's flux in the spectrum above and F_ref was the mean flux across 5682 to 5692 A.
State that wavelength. 5689.04 A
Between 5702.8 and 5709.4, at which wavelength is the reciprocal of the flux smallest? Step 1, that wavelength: 5703.47 A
